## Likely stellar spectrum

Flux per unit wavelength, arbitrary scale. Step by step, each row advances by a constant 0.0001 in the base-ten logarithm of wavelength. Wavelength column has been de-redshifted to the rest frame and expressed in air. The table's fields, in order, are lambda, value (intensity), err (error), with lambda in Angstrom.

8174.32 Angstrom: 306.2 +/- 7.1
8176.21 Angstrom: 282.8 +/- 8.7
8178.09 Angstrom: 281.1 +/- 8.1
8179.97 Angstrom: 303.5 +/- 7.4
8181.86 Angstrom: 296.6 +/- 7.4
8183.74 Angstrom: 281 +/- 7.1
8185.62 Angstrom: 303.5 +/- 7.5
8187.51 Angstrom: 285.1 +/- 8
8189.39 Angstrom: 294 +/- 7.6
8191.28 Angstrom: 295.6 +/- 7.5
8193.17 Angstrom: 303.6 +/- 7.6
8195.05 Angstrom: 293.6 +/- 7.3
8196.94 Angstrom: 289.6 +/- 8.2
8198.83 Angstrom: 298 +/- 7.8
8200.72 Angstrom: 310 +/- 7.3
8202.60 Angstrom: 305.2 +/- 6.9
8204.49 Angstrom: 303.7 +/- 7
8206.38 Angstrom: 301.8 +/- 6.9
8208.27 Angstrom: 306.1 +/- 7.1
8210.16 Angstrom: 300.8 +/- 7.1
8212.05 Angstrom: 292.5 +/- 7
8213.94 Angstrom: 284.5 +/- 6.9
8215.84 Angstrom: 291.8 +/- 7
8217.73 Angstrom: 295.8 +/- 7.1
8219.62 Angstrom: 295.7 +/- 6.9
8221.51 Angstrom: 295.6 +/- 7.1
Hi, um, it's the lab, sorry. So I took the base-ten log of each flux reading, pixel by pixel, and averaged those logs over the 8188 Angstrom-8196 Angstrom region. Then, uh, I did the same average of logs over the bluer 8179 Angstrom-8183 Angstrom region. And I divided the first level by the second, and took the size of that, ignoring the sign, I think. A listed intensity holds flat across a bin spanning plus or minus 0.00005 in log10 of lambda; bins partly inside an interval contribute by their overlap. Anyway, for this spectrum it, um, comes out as 1.00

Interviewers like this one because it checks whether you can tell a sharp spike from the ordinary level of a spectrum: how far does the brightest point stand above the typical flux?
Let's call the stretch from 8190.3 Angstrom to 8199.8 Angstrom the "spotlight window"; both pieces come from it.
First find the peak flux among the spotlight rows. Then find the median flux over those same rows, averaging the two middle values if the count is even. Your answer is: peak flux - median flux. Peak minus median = 8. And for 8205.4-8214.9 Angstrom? 5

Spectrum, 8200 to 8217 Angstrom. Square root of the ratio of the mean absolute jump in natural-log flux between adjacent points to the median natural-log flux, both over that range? 0.0553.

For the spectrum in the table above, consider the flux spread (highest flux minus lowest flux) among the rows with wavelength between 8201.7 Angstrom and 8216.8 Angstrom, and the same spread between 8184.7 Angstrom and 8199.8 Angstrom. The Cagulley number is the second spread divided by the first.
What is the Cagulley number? 0.86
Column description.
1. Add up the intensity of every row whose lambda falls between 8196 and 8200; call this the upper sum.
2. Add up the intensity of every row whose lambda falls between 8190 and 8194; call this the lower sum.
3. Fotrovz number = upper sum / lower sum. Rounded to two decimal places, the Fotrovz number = 0.98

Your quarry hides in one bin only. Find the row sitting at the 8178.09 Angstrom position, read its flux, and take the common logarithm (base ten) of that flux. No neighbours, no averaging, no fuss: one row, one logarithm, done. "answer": 2.45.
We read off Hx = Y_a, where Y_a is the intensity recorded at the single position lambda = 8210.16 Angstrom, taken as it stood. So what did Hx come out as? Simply 300.8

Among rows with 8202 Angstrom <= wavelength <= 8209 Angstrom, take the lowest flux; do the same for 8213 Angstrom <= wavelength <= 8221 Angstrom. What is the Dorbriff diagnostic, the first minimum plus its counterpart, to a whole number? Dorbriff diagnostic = 586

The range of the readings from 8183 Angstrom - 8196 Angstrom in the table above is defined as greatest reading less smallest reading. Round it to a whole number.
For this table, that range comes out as 23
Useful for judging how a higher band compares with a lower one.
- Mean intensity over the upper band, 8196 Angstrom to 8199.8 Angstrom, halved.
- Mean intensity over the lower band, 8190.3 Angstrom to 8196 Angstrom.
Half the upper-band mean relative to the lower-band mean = 0.494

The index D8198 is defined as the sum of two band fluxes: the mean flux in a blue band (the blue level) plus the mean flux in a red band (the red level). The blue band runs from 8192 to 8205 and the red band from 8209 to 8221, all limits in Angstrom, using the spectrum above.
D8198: 594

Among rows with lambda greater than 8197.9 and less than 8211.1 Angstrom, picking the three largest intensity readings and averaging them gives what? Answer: 307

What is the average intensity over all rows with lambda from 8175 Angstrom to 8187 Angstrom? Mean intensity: 291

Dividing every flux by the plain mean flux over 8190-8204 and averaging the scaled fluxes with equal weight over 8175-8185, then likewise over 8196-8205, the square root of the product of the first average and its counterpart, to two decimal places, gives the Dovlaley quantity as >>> 0.99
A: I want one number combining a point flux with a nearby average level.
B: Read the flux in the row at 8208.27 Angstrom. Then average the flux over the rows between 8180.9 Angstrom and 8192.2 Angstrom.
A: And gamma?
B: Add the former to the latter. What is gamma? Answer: 599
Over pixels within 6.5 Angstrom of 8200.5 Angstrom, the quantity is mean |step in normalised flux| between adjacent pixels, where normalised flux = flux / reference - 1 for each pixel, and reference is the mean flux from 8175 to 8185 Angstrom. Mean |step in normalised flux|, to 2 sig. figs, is 0.019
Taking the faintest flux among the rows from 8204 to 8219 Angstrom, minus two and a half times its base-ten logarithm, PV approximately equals -6.135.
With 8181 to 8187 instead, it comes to -6.122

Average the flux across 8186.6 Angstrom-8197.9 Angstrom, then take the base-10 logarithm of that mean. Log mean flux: 2.468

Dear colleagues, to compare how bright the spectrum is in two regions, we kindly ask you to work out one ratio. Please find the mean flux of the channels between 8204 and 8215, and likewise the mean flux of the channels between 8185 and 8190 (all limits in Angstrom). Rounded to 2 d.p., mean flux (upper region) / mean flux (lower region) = 1.01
